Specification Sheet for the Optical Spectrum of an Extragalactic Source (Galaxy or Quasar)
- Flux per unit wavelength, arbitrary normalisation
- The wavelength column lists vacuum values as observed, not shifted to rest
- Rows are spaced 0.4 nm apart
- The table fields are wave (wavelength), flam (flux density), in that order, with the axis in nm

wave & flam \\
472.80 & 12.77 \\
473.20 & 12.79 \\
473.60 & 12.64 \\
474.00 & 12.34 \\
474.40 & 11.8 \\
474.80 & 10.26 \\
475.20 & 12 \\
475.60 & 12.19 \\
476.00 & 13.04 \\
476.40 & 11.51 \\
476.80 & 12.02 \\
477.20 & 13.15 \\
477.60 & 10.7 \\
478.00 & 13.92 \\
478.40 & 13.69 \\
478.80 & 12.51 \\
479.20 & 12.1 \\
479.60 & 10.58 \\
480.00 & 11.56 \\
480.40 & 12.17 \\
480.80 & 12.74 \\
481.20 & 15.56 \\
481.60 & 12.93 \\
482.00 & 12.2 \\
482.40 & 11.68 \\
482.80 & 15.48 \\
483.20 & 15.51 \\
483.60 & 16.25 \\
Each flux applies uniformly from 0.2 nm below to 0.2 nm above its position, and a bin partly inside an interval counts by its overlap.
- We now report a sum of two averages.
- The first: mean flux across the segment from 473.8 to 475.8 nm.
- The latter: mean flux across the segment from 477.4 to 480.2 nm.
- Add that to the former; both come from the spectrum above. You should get 23.9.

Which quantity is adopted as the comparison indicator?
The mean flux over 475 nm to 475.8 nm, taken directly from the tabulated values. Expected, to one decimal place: 12.1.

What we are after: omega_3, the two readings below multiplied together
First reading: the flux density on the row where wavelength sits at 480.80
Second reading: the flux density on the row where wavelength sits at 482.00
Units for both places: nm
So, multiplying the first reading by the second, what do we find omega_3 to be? 155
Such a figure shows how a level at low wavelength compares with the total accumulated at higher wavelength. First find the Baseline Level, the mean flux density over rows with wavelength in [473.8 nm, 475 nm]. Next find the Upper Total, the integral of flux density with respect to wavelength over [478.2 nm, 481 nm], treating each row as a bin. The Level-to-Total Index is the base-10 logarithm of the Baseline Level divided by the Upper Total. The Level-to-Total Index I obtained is -0.47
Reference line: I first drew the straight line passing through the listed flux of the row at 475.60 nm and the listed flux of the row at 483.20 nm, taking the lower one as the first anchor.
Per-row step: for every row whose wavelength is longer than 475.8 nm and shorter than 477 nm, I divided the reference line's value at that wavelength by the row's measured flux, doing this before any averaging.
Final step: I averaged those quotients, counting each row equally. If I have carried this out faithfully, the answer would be 1.032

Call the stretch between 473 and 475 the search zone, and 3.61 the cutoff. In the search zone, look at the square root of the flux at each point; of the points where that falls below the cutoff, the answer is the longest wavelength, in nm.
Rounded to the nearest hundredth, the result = 474.80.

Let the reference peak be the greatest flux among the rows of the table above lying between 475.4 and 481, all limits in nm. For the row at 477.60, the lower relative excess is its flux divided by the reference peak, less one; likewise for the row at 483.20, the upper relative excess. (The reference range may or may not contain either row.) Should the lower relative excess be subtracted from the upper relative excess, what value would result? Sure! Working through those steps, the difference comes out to 0.35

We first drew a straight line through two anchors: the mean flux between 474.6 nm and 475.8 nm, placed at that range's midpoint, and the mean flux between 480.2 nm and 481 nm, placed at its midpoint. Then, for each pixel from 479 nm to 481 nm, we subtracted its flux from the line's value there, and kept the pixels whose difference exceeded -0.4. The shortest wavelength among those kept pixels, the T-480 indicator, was 479.20 nm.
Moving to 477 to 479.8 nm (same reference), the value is 477.60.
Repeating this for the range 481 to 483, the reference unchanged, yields 481.60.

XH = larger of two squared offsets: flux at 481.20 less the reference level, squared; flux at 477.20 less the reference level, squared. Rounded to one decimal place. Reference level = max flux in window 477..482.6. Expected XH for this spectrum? 5.8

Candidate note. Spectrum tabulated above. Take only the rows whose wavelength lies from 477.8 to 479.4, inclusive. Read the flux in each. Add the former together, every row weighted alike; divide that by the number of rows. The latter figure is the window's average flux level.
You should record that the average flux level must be 13.1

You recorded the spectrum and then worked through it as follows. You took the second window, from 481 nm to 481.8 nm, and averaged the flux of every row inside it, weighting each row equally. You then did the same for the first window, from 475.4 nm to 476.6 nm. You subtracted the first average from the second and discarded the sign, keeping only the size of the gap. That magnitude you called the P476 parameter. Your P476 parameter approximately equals 2.0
